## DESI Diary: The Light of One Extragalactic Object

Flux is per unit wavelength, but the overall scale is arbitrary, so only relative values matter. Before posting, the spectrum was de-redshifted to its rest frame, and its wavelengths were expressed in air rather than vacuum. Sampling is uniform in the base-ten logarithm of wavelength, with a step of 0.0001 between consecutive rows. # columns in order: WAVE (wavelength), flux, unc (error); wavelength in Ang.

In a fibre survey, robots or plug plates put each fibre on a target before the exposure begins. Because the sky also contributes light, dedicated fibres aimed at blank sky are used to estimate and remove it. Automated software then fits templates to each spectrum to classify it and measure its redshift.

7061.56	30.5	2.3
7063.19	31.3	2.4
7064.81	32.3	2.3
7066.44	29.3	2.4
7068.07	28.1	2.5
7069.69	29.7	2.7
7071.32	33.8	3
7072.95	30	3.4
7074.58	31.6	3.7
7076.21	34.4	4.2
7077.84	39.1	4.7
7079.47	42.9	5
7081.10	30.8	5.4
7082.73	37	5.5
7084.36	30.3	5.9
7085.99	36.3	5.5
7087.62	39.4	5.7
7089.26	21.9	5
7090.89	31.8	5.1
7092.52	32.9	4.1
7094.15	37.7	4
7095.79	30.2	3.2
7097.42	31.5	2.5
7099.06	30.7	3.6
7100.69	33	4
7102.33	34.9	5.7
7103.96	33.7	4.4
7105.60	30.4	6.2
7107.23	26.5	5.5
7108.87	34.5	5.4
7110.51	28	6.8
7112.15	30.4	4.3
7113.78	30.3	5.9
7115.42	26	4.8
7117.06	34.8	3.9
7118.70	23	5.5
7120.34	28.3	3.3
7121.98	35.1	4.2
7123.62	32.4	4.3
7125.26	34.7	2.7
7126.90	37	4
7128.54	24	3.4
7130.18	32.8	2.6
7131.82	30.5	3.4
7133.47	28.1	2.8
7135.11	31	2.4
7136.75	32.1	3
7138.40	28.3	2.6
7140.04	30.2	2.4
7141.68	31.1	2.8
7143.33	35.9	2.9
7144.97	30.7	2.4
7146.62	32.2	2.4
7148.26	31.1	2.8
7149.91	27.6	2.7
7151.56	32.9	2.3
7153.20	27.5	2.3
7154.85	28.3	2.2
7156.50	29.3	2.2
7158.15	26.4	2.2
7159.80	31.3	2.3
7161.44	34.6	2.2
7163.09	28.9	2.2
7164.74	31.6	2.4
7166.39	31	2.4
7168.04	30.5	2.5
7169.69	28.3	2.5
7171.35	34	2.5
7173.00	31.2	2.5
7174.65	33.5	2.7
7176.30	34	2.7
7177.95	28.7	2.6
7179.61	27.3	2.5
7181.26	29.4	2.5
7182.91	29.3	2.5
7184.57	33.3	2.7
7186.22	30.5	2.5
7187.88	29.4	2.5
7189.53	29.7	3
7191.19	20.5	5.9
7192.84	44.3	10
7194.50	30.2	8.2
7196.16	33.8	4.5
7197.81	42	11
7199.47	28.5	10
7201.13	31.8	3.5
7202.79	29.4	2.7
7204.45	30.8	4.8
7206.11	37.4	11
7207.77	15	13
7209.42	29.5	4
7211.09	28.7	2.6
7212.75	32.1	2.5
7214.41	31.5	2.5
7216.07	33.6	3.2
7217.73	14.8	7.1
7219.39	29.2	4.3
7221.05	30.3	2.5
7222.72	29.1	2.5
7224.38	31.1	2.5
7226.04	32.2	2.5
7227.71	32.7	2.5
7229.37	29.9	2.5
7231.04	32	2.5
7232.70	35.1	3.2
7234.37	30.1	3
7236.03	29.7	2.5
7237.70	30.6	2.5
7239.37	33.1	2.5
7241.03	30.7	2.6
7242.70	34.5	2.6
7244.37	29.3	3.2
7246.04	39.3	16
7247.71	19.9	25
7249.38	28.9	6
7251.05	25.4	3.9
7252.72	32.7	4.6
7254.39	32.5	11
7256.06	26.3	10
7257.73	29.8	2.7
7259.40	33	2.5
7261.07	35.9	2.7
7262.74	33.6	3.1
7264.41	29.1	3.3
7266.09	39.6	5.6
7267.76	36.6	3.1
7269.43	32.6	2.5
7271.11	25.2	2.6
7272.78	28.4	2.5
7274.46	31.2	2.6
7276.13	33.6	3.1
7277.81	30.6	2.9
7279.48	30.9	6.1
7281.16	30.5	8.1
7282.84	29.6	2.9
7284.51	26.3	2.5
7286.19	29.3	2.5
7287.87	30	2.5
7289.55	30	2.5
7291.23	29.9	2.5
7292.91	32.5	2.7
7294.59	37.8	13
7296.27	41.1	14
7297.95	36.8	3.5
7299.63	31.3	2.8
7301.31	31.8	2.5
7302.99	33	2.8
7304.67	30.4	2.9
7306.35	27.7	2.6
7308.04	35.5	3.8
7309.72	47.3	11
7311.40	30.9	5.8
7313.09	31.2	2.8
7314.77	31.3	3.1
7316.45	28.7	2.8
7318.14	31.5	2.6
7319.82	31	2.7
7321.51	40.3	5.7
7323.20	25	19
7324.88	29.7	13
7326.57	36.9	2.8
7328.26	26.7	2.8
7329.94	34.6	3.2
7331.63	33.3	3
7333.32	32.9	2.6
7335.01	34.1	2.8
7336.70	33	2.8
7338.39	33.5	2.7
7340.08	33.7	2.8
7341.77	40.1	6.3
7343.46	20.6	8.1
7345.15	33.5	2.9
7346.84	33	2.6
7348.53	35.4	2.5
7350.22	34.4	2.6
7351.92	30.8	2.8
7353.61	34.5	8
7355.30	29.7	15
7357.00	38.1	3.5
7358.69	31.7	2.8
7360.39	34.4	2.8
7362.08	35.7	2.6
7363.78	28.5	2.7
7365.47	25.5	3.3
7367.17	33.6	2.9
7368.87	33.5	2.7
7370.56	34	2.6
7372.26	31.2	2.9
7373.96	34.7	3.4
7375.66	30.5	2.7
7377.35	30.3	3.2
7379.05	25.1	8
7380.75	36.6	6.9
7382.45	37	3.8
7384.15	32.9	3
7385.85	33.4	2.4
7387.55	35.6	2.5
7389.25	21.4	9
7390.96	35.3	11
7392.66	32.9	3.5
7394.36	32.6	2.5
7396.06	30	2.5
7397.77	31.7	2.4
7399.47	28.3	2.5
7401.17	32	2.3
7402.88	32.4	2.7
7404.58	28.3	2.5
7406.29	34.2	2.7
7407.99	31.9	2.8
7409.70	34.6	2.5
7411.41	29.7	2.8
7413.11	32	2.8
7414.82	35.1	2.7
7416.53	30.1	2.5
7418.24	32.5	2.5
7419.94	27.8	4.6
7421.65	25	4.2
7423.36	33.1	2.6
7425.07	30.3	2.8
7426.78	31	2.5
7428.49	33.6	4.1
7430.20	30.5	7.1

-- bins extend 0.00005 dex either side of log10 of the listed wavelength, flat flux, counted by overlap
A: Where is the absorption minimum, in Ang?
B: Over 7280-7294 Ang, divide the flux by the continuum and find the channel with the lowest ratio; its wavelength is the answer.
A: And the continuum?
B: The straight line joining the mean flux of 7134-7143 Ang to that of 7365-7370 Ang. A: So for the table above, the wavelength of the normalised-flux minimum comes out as 7284.51 Ang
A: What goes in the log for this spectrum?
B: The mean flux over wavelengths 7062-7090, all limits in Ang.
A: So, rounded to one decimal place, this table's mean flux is 32.8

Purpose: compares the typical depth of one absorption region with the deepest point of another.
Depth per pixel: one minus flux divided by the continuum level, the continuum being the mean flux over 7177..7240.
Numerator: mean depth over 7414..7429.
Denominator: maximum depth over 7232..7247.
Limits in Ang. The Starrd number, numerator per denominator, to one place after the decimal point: -0.4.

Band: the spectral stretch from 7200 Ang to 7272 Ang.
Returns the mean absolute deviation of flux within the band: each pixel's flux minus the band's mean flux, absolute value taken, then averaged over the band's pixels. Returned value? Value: 3.3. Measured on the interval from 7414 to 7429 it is 2.4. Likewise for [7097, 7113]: 2.2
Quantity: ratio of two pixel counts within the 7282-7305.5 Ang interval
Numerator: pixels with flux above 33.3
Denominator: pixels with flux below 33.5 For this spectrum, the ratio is 0.3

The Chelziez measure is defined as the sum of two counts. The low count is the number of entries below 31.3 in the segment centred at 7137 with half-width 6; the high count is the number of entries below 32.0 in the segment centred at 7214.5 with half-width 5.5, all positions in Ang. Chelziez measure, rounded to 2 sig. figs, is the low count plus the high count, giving 11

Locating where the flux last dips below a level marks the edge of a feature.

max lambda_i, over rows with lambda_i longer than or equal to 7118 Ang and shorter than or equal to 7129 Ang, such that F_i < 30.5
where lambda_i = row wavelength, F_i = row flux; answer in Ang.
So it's 7128.54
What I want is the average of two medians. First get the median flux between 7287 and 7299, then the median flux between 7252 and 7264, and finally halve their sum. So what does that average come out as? 32.6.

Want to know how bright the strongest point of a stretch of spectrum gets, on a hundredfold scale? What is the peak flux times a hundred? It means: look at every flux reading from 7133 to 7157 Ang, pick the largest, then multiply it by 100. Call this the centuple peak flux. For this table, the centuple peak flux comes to 3590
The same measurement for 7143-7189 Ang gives 3590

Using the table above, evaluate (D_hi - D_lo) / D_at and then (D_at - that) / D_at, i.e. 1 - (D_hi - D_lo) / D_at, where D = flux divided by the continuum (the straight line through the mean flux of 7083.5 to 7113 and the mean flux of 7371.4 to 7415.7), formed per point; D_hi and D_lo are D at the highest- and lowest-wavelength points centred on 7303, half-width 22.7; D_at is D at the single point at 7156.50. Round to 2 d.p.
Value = 1.03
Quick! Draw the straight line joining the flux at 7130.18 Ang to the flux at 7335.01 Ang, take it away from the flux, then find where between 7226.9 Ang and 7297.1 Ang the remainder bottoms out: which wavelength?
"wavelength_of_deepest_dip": 7247.71 Ang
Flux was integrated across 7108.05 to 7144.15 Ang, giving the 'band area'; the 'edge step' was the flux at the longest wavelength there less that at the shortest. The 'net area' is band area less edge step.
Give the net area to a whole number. 1112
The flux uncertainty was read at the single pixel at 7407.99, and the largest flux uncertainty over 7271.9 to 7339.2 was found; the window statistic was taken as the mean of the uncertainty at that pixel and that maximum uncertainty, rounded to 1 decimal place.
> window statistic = 10.9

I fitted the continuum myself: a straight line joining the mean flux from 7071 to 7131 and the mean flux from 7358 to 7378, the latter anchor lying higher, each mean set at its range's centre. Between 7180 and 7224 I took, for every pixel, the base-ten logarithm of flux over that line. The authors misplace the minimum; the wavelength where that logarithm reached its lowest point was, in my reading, 7217.73 Ang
